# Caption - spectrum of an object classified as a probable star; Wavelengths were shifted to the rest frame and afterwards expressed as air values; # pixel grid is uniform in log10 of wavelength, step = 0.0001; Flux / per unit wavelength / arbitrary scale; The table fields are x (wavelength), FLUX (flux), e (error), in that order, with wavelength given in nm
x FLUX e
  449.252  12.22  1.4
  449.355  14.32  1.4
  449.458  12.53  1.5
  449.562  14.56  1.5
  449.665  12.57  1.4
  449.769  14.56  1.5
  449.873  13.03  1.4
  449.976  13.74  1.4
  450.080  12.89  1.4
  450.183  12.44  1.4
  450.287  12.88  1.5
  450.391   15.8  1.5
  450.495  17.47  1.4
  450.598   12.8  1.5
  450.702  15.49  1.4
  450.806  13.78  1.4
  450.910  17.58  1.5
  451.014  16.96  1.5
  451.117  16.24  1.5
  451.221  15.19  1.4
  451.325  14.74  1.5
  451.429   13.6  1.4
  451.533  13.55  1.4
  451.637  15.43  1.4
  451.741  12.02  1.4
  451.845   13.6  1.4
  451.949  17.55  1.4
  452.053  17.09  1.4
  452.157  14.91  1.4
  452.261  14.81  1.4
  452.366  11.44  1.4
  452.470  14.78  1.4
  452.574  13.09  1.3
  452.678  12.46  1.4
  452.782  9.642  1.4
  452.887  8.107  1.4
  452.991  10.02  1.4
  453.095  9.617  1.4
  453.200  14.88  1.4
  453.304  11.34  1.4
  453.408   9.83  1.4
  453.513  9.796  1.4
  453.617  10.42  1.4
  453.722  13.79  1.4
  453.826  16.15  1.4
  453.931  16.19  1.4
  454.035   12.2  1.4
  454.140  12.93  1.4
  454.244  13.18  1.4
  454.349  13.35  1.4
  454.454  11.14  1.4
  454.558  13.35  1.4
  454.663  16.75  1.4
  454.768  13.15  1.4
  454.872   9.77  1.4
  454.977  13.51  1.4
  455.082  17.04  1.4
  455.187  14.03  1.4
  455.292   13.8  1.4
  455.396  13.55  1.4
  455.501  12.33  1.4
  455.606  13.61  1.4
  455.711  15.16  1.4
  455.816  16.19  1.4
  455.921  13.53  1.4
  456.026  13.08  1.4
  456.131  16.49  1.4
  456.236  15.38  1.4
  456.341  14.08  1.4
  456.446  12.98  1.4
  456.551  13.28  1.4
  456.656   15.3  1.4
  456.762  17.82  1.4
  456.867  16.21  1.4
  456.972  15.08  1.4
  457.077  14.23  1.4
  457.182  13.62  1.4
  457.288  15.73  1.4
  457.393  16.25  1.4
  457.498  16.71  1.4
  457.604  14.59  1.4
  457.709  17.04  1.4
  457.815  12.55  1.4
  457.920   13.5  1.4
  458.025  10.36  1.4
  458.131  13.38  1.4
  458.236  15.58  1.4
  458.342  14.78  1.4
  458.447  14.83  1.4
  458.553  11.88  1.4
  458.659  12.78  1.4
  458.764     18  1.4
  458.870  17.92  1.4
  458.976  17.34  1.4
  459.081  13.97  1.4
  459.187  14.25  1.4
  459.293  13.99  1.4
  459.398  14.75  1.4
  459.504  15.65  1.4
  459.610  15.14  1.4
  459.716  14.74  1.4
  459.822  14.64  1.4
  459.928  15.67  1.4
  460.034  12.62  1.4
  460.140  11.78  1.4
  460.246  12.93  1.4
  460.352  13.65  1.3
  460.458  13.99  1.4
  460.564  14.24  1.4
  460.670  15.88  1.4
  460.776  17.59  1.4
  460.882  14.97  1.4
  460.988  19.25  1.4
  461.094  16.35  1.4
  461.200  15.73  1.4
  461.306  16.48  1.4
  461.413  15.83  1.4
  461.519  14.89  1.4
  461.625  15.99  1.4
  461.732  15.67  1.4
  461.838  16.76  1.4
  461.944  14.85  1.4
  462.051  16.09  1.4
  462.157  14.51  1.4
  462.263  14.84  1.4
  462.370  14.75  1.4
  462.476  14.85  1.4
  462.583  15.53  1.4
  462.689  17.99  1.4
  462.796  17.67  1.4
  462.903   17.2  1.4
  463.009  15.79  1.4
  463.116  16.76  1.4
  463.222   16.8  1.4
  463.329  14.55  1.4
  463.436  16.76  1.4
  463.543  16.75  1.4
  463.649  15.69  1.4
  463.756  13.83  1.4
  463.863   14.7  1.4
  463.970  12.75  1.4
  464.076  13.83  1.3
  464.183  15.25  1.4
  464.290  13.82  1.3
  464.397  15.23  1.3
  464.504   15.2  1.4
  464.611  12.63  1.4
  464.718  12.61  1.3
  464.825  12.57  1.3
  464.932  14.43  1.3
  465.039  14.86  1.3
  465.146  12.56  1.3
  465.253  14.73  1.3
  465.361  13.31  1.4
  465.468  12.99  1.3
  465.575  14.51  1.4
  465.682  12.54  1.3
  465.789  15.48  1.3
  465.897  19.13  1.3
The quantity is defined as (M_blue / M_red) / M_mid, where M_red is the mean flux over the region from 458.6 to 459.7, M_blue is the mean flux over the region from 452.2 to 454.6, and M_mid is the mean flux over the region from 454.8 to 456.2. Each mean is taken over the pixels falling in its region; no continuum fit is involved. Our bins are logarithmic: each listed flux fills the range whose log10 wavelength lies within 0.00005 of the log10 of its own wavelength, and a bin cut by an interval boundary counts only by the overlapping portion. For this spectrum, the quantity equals 0.057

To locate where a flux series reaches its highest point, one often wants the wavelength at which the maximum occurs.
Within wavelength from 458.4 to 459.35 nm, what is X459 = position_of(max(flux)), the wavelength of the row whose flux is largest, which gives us 458.764 nm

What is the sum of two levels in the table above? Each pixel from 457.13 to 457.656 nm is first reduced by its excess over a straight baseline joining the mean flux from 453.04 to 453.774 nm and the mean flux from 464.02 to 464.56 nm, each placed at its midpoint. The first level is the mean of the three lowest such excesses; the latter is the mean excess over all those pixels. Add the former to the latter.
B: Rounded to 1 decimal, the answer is 4.9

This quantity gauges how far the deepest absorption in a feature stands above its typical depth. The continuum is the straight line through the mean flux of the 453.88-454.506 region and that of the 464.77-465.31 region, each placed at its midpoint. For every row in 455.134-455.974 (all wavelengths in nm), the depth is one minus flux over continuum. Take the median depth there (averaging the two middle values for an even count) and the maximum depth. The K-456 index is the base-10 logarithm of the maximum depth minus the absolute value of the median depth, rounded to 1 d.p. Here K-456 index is -1.5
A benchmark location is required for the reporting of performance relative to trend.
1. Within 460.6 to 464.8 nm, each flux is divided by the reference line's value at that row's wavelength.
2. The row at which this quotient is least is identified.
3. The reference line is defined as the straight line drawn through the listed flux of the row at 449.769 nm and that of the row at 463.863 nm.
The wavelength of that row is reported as 464.718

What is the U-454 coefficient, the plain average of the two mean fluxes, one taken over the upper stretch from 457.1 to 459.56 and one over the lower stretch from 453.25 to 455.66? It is 13.93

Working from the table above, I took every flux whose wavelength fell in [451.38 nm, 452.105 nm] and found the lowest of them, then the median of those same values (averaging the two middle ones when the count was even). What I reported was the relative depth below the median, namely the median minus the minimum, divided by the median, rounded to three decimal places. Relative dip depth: 0.116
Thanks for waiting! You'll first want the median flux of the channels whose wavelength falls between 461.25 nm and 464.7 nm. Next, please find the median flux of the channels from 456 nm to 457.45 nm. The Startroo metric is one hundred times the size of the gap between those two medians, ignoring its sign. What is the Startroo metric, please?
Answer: 20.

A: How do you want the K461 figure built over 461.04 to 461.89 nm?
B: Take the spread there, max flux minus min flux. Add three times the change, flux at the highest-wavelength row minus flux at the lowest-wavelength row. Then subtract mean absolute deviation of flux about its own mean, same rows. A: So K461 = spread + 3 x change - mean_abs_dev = 2.7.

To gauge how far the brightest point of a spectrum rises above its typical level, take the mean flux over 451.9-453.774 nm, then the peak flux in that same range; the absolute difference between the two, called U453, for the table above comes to 5.1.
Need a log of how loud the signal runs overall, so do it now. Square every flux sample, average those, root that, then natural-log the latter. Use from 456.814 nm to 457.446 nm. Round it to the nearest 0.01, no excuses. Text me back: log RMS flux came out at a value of 2.72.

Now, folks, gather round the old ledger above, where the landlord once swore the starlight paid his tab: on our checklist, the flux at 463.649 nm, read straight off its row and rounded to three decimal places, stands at 15.690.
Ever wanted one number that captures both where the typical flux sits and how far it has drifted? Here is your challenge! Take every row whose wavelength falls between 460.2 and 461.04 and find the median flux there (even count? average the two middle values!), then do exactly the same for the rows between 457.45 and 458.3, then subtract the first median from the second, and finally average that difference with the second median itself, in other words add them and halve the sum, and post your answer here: 6.7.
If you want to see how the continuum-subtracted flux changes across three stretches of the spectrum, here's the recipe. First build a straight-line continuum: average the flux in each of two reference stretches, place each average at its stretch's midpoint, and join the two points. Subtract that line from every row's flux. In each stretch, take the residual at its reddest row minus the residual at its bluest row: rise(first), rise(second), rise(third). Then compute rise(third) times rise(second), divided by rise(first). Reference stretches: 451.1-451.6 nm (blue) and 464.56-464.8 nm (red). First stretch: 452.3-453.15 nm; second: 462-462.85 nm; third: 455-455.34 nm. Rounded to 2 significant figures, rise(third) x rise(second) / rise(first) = 3.2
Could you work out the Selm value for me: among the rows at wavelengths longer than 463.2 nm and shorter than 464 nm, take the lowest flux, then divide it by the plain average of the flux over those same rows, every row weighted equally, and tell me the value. 0.84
